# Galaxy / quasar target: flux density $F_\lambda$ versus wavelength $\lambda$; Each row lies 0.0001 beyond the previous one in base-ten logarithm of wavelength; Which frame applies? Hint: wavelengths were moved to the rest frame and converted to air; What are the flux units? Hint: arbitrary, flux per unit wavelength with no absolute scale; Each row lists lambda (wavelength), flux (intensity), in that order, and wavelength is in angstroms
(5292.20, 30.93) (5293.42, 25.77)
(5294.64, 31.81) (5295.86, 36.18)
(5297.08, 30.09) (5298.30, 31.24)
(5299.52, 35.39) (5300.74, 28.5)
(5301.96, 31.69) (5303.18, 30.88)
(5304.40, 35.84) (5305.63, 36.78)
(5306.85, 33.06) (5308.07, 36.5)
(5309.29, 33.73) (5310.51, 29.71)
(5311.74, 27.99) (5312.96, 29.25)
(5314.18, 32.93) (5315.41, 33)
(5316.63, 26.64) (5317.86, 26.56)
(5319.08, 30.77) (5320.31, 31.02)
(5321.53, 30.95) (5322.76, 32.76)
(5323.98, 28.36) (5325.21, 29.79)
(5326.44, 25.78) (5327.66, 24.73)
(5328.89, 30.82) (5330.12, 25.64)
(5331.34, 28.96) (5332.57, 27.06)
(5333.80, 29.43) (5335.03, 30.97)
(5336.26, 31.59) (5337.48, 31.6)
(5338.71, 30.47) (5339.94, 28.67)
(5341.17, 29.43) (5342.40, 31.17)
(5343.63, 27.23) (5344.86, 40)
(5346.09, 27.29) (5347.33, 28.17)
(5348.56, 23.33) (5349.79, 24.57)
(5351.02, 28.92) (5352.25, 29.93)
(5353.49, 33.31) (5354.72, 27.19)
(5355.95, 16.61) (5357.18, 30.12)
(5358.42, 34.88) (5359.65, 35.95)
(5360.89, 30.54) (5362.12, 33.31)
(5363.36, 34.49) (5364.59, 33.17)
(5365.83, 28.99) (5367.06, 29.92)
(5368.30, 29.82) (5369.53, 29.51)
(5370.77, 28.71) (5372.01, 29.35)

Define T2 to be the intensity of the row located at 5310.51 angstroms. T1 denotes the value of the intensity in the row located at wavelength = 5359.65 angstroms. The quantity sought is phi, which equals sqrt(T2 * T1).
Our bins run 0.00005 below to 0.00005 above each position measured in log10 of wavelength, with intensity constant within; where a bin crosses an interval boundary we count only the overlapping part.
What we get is 33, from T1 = 35.95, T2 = 29.71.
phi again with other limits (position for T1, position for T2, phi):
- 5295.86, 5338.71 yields 33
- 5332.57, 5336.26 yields 29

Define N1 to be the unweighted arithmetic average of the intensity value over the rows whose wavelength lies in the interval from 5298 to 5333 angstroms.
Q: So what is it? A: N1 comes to 30.6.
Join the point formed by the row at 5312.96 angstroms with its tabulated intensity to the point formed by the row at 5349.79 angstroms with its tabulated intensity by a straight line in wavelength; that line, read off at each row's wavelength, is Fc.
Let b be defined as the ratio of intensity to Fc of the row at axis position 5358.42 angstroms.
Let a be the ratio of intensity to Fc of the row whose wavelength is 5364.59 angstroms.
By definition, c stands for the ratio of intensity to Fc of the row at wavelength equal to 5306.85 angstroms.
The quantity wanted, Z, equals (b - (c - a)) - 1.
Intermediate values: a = 1.46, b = 1.49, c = 1.10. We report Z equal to 0.85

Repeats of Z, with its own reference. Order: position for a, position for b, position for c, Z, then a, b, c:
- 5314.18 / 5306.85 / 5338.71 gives 0.06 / 1.13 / 1.10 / 1.17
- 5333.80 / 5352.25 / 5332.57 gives 0.33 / 1.11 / 1.23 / 1.01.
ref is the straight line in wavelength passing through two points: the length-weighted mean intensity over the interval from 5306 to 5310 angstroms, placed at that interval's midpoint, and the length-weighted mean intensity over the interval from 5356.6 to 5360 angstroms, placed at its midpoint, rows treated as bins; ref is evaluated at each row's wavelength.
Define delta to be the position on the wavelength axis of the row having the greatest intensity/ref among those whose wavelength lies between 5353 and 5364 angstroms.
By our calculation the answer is 5359.65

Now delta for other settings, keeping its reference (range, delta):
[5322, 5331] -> 5322.76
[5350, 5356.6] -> 5353.49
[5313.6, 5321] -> 5315.41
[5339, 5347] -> 5344.86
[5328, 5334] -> 5328.89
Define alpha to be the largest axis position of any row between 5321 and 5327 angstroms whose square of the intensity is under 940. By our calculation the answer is 5326.44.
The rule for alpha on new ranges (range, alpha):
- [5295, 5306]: 5300.74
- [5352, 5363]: 5360.89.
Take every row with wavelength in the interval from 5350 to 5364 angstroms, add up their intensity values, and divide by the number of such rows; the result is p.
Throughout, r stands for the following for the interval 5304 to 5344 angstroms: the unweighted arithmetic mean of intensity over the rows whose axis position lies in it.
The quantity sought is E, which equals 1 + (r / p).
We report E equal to 1.99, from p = 30.5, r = 30.28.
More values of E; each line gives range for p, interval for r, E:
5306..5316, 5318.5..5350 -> 1.91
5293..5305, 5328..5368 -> 1.94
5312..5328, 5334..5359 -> 1.99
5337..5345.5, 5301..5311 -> 2.07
